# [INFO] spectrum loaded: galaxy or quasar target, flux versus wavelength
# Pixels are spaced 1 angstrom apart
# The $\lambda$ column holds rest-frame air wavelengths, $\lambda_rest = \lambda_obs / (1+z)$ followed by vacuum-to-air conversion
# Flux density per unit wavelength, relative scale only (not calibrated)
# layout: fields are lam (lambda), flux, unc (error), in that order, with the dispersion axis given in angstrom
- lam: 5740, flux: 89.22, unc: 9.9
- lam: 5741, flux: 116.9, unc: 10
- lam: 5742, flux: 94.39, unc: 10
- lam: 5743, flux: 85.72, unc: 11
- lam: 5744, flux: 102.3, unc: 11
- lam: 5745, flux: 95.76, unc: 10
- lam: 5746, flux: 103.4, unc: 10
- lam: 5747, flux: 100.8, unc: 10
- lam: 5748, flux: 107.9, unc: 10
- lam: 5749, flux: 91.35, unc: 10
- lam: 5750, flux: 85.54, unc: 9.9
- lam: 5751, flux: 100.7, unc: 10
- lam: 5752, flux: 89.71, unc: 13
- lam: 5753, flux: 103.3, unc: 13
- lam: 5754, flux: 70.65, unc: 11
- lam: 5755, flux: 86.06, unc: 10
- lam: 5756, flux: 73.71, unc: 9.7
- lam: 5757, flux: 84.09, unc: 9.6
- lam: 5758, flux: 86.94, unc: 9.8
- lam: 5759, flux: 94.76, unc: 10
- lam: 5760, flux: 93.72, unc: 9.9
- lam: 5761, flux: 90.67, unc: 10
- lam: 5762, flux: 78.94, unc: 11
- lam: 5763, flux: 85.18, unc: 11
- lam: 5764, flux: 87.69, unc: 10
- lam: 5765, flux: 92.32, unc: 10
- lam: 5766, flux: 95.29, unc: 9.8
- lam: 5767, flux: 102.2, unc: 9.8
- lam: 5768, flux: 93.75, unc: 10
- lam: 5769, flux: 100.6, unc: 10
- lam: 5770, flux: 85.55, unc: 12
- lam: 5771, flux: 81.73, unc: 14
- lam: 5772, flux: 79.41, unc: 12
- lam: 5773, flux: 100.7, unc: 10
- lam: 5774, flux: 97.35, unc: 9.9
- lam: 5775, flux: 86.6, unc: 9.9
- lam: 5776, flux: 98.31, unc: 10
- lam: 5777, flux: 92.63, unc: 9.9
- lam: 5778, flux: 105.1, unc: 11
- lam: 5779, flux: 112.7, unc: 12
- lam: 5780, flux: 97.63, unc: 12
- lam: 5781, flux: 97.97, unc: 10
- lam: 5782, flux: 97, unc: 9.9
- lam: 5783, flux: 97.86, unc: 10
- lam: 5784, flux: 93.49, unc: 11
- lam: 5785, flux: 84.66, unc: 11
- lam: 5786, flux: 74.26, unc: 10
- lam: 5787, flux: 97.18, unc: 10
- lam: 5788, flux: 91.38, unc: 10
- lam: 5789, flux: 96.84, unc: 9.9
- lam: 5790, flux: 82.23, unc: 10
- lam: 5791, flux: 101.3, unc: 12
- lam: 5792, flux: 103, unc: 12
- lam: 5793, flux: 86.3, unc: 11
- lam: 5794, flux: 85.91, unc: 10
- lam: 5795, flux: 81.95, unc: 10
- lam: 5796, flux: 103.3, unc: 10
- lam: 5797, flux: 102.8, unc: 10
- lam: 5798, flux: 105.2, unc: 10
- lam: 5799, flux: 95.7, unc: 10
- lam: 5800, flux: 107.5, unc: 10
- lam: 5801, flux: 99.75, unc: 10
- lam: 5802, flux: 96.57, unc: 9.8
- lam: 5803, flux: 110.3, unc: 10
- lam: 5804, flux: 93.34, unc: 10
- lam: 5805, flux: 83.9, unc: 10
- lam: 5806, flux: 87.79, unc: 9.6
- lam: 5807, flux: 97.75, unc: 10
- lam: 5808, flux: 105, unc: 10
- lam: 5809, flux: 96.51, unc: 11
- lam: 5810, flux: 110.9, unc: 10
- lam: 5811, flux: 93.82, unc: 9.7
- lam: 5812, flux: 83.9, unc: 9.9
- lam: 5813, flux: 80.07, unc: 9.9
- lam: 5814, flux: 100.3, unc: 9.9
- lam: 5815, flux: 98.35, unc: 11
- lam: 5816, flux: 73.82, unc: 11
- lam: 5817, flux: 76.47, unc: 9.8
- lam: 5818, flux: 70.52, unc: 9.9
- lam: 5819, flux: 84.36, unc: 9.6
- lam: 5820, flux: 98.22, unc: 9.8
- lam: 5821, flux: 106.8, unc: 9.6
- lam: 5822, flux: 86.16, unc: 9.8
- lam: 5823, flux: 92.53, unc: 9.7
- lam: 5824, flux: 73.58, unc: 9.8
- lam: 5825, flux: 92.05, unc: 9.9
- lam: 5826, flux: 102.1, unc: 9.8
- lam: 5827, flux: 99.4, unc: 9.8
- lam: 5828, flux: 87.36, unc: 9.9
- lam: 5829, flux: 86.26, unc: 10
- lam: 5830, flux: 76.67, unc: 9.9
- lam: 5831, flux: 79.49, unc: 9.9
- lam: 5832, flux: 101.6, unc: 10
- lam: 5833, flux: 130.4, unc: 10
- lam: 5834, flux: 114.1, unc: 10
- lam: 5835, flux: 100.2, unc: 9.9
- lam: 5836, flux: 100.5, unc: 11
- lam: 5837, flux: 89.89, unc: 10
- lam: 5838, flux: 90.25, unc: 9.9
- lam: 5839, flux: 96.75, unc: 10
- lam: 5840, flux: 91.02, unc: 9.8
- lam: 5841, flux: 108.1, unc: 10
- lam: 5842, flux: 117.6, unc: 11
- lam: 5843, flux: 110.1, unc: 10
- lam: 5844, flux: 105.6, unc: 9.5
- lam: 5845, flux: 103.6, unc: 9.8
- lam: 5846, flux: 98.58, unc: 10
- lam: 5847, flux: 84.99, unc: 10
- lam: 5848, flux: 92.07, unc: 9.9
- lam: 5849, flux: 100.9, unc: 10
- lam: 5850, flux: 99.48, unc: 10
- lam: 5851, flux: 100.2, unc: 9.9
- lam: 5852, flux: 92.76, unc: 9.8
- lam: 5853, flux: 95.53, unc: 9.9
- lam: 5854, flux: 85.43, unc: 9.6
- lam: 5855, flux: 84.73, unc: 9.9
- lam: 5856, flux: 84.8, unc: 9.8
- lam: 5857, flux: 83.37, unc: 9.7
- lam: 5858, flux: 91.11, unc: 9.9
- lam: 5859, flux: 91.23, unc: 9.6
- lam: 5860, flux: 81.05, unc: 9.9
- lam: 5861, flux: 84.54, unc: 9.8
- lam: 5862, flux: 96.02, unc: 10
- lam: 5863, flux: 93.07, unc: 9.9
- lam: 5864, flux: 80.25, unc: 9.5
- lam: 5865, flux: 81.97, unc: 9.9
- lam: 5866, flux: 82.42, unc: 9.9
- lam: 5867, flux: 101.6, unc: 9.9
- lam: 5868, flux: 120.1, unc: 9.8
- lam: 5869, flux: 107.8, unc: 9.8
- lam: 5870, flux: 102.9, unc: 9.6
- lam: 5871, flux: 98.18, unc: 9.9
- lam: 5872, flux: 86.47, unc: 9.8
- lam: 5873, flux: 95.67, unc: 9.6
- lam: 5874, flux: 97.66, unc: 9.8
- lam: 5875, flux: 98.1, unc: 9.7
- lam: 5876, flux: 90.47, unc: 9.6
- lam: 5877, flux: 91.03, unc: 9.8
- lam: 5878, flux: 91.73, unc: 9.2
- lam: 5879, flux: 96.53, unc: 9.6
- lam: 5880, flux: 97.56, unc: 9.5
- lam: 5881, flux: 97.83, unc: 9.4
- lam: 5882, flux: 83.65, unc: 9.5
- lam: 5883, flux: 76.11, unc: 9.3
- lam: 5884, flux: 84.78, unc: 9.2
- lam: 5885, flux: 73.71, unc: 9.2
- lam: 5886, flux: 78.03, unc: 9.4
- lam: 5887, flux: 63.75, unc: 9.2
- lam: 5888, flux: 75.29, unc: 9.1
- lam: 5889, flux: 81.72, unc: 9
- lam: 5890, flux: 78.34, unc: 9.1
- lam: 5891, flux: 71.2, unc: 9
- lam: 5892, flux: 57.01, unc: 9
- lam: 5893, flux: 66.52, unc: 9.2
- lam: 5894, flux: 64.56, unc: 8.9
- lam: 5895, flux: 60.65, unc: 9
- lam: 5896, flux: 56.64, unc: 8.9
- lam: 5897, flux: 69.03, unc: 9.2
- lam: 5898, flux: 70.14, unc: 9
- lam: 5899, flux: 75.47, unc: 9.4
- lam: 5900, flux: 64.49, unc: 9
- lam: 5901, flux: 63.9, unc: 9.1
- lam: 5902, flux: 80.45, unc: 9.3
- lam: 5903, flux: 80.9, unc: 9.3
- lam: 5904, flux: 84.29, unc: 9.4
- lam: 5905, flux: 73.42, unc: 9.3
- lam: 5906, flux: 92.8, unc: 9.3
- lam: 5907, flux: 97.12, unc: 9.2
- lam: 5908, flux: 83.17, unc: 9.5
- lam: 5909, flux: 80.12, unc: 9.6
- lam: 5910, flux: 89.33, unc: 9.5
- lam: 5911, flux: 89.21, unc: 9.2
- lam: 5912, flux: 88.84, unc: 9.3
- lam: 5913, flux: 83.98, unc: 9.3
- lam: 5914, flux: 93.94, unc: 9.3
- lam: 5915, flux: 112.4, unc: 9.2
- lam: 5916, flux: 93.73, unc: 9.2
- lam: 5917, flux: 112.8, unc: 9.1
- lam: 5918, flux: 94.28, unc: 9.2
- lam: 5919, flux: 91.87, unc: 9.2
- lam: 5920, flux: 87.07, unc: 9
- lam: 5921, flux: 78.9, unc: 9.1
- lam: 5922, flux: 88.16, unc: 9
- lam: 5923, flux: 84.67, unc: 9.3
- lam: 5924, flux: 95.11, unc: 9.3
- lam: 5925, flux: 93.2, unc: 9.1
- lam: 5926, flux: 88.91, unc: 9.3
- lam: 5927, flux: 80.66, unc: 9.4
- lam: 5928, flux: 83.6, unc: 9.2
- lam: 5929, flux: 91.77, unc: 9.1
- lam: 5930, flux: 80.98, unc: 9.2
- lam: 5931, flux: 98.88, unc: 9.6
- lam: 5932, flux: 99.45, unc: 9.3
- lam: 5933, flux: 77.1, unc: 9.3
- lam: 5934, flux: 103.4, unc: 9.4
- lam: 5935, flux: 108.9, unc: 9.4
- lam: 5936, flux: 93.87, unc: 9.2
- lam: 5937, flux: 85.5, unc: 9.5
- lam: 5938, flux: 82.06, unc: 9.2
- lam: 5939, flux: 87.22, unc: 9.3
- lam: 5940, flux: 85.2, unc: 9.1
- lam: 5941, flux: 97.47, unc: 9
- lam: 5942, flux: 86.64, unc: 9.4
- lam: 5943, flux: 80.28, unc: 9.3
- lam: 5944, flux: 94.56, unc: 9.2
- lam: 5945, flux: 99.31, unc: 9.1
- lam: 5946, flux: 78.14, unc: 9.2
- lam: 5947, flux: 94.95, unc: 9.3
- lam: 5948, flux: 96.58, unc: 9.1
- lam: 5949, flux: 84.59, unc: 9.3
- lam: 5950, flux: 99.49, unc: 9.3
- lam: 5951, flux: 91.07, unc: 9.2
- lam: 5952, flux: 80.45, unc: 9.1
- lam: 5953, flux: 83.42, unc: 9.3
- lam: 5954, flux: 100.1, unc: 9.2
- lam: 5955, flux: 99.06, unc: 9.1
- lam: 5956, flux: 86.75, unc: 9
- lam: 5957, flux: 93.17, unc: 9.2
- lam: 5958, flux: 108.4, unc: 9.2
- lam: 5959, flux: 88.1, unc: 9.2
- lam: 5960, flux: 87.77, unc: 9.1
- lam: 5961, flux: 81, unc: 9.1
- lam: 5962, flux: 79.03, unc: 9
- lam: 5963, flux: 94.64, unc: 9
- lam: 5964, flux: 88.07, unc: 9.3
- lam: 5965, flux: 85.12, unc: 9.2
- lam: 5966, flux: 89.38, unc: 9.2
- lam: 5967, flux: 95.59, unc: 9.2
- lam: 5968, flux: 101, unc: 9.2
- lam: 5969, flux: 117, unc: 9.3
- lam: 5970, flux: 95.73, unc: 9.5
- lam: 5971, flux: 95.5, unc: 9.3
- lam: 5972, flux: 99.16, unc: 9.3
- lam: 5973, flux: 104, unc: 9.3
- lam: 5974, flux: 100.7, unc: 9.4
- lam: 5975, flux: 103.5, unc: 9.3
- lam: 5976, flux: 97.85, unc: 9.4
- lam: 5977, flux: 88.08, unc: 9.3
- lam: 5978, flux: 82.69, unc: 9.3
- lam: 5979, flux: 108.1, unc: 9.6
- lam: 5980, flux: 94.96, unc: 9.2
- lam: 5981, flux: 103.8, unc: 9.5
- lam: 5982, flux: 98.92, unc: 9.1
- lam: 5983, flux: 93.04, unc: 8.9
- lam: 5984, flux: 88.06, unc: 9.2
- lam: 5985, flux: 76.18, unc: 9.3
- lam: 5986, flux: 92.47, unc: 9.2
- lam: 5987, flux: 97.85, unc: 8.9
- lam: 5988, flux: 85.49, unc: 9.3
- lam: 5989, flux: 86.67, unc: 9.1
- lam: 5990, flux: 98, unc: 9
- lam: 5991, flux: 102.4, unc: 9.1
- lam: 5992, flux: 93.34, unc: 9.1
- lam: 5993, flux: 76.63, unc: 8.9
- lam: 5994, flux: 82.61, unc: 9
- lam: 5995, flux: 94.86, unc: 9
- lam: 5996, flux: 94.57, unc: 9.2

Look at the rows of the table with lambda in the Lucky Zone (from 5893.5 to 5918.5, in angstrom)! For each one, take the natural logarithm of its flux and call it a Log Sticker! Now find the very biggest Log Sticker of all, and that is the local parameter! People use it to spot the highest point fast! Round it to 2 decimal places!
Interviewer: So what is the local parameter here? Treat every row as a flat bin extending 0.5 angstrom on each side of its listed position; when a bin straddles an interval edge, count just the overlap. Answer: 4.73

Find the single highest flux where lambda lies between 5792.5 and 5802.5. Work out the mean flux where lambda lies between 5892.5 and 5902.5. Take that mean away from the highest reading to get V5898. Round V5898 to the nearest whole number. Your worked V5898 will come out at 40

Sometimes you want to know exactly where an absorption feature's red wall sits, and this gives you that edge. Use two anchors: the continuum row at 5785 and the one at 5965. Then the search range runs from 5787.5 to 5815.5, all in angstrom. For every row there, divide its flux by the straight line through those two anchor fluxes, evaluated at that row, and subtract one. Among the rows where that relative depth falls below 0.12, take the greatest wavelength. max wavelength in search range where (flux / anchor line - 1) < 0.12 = 5813 angstrom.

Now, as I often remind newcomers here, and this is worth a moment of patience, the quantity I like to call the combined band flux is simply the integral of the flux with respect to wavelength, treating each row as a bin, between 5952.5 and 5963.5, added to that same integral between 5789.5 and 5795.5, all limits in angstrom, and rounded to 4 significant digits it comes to 1542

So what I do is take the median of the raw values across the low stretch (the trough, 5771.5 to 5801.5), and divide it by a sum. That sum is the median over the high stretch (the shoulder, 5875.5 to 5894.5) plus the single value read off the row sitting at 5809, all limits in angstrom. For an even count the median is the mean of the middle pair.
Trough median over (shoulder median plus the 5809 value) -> 0.556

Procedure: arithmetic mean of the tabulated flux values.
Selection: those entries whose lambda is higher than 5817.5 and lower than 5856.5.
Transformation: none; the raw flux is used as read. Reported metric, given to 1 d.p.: 95.2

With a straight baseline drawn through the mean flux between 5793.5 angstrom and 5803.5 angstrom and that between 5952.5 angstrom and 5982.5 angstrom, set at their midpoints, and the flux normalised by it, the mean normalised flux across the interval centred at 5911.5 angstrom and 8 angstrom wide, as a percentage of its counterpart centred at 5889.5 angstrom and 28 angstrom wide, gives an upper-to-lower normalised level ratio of 118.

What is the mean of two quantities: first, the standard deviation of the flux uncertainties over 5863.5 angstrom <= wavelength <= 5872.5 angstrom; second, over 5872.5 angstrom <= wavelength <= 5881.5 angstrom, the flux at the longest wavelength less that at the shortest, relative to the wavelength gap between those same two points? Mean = 0.2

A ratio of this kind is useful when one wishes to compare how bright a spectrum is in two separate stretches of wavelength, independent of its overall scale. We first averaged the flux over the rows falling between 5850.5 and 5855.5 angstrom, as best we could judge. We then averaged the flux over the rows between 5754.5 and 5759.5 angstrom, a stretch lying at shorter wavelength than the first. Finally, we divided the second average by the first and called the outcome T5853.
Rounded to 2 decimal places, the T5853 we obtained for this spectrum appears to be 0.93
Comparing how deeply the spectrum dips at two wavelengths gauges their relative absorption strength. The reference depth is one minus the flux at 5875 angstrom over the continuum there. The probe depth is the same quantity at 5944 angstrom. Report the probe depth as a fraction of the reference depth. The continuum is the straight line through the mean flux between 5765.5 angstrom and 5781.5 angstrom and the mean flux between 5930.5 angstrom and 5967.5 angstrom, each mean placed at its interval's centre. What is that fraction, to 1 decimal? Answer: 0.7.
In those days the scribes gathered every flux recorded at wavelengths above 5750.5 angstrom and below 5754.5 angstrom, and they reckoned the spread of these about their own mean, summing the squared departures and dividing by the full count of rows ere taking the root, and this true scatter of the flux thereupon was 13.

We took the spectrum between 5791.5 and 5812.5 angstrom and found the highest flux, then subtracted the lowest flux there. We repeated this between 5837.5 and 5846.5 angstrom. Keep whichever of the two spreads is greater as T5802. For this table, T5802 29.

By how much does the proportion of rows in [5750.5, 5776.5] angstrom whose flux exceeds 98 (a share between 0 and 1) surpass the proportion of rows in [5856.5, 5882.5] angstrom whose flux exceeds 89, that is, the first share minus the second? -0.46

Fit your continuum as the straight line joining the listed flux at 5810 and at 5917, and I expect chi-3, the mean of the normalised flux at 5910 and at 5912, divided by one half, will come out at 1.6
